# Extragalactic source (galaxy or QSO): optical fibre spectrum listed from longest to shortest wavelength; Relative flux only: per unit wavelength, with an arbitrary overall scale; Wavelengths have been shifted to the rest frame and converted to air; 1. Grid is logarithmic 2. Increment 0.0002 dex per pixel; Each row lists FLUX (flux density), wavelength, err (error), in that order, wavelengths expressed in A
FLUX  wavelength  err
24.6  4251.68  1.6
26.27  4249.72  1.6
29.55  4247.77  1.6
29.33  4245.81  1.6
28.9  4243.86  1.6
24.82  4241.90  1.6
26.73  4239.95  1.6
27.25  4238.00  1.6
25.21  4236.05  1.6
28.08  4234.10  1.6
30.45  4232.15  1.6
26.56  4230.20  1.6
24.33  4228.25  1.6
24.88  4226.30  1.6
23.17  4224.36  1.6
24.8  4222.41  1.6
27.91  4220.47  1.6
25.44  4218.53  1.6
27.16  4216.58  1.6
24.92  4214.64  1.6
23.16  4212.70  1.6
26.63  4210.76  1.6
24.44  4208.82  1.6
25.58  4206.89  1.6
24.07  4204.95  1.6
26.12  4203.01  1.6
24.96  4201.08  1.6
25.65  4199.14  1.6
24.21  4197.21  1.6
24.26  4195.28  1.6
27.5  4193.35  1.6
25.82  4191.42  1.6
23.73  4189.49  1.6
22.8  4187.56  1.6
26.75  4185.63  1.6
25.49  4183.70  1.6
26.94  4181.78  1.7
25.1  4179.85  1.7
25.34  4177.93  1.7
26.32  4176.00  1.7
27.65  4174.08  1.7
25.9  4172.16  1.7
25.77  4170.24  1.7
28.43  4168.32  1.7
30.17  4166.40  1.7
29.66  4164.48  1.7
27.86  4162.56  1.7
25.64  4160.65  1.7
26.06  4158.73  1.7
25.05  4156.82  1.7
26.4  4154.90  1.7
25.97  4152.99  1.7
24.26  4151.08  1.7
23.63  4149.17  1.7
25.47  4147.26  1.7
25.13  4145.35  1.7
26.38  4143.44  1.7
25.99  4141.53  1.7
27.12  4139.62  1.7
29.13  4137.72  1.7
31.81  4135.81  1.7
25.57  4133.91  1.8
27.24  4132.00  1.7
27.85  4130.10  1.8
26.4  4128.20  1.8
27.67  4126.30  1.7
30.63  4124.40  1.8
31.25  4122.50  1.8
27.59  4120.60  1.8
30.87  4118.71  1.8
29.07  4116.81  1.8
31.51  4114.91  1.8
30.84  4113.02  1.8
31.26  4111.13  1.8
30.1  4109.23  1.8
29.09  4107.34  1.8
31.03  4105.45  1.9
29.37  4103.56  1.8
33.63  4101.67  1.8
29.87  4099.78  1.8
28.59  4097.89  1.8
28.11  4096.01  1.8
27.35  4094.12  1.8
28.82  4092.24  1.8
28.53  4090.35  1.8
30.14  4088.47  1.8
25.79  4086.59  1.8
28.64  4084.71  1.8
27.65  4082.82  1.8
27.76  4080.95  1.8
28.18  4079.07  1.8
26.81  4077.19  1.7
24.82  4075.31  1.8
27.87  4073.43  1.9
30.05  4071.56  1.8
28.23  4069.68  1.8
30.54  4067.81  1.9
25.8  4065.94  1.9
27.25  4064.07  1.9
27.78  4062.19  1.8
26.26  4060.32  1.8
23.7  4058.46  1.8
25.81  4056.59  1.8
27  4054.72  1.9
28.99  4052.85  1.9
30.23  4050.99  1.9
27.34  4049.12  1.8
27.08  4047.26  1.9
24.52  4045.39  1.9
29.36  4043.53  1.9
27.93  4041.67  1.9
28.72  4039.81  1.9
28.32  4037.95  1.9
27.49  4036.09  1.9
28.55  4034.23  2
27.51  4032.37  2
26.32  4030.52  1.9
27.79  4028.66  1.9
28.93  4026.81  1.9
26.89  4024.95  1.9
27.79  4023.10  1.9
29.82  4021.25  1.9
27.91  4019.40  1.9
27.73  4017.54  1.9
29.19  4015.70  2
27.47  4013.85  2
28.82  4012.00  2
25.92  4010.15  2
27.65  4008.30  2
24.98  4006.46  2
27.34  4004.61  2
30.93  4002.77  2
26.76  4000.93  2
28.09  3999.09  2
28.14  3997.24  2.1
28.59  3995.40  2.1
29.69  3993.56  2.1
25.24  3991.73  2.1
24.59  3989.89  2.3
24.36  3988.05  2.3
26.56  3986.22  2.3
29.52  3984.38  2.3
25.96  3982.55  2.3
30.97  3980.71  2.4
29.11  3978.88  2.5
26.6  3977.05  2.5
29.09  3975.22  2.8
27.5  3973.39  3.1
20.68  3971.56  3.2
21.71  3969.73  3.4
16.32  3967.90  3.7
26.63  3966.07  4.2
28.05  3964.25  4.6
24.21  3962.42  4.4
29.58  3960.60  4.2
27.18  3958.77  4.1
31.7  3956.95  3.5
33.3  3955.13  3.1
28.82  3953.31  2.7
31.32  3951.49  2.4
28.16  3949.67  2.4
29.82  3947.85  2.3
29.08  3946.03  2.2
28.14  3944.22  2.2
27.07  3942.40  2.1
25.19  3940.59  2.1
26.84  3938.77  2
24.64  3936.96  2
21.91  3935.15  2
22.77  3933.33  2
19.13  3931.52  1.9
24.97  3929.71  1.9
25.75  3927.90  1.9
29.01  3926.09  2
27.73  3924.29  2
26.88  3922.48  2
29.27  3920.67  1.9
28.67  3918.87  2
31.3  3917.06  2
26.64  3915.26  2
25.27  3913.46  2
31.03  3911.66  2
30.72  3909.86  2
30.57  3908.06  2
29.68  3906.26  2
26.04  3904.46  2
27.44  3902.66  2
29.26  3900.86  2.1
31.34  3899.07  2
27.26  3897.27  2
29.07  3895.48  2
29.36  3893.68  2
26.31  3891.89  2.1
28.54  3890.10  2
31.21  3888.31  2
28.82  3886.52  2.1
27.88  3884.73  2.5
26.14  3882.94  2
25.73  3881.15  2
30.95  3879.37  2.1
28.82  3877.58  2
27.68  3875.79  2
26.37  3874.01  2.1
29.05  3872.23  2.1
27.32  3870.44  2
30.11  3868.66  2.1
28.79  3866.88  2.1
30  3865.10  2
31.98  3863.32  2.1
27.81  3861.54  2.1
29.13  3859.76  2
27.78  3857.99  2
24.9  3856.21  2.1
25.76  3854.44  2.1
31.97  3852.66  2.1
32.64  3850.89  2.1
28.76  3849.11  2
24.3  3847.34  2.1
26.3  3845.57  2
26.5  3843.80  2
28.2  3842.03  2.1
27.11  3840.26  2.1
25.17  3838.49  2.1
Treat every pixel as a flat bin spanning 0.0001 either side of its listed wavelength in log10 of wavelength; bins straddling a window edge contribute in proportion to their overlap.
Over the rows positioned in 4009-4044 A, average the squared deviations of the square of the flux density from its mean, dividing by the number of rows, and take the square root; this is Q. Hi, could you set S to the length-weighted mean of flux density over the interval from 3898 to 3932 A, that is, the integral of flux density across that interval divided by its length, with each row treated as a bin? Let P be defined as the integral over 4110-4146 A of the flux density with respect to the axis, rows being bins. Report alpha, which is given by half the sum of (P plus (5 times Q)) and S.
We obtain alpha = 666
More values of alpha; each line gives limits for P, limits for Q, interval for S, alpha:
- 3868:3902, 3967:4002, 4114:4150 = 922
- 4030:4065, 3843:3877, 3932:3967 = 822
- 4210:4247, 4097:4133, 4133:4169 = 765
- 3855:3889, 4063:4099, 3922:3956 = 696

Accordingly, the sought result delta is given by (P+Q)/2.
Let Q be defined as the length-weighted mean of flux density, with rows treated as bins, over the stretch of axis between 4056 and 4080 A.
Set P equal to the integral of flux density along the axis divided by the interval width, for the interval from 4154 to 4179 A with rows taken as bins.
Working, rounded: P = 26.9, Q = 27.2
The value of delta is 27.1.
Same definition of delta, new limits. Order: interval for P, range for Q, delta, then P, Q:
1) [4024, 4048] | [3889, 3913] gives 28.3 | 27.6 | 28.9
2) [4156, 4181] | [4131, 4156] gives 26.7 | 26.9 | 26.5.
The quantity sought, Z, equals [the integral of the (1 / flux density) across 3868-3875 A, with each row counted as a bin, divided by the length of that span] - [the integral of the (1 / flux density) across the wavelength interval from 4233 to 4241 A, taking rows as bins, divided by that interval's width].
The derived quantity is -0.002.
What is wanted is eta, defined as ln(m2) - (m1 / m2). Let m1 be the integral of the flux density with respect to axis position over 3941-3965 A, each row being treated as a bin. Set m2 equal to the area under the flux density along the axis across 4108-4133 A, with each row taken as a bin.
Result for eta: 5.66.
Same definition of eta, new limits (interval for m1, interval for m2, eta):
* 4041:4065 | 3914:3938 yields 5.39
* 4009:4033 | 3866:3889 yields 5.45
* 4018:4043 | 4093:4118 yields 5.69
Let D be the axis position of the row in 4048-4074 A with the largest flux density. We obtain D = 4067.81 A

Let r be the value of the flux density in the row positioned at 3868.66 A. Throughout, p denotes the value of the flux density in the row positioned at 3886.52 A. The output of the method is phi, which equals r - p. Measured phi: 1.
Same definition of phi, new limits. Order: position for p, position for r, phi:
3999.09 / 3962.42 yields -4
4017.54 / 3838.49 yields -3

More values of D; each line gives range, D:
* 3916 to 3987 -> 3955.13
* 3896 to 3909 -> 3899.07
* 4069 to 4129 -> 4101.67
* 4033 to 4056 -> 4050.99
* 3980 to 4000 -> 3980.71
